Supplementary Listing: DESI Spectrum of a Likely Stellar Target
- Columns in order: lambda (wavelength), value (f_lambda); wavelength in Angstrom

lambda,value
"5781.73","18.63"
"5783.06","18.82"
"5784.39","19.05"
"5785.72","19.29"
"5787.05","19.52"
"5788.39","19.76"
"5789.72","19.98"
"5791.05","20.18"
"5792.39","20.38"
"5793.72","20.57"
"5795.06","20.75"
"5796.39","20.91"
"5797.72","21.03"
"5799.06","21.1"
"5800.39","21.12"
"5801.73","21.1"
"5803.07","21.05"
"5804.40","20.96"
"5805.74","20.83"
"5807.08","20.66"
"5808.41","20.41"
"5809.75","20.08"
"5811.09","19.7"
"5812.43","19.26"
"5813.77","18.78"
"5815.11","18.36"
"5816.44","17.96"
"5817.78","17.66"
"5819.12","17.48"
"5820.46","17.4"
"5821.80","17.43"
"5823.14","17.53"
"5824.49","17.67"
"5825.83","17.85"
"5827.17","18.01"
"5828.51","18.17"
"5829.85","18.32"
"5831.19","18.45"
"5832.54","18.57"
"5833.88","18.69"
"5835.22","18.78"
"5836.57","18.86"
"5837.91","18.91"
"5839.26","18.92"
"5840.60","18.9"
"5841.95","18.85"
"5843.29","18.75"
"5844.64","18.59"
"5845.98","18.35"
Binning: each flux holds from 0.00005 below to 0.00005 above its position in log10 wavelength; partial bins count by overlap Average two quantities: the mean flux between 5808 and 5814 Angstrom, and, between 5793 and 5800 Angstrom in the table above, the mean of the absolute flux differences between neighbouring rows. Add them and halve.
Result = 9.9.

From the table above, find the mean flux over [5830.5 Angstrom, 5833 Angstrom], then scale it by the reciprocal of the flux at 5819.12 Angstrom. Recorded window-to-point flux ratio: 1.06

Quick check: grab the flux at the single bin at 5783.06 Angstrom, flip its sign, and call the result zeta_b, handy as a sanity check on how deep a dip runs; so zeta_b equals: -18.8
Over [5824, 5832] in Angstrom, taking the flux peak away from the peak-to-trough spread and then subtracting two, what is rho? -19.7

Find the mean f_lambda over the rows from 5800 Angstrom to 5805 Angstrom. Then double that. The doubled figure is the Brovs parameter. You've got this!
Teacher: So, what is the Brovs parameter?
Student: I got 42.1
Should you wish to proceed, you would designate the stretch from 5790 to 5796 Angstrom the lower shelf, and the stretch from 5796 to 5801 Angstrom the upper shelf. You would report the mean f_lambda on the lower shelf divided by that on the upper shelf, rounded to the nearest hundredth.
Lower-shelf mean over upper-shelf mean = 0.97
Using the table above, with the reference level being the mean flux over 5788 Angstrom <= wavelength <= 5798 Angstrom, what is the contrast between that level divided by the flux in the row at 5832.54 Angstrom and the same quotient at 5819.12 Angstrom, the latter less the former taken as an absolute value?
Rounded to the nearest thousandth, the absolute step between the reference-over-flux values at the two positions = 0.069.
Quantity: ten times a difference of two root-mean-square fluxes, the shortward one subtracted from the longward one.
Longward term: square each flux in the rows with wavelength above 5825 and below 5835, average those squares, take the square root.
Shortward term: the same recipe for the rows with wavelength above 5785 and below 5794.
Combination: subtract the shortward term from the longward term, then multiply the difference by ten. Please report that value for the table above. -17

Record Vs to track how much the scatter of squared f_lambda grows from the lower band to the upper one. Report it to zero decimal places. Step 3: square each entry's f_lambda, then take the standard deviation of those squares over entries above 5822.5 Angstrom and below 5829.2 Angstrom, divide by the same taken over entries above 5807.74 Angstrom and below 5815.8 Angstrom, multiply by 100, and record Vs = 30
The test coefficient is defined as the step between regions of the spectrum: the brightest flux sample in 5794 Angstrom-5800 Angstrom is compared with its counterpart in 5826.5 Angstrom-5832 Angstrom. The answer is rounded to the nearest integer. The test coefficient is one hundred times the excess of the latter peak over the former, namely -265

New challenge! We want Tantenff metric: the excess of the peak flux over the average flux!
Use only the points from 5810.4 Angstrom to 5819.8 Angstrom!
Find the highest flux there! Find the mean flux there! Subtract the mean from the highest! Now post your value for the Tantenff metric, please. 1.24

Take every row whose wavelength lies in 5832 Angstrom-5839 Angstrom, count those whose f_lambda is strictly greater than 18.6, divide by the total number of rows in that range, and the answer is 0.80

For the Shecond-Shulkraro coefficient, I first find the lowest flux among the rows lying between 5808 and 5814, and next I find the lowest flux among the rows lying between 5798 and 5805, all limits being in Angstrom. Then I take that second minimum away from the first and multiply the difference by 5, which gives -11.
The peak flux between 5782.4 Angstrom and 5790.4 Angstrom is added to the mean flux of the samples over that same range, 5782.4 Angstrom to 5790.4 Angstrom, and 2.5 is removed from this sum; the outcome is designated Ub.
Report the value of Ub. 36.9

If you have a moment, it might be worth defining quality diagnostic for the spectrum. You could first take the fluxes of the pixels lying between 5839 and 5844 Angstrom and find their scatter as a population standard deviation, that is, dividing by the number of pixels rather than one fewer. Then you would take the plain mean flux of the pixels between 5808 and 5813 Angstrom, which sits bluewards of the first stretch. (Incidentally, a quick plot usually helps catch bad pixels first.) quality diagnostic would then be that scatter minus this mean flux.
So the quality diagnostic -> -19.8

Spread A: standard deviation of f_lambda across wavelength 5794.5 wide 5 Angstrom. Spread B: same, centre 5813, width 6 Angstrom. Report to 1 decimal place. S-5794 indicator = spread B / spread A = 2.5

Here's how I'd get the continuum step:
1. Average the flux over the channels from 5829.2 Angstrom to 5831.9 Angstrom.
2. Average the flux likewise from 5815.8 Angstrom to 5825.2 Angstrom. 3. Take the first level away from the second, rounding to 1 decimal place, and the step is -0.8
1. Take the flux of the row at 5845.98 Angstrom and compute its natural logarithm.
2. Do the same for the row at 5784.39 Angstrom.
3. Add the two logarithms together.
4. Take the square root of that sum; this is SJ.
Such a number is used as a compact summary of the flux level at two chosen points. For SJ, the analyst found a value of 2.42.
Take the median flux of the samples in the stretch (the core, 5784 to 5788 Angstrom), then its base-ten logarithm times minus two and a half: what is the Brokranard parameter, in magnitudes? -3.21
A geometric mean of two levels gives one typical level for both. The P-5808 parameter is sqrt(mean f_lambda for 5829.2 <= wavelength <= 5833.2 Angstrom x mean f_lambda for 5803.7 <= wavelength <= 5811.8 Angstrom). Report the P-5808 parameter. 19.4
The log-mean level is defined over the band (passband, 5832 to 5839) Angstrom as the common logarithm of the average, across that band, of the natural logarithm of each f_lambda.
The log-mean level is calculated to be 0.467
